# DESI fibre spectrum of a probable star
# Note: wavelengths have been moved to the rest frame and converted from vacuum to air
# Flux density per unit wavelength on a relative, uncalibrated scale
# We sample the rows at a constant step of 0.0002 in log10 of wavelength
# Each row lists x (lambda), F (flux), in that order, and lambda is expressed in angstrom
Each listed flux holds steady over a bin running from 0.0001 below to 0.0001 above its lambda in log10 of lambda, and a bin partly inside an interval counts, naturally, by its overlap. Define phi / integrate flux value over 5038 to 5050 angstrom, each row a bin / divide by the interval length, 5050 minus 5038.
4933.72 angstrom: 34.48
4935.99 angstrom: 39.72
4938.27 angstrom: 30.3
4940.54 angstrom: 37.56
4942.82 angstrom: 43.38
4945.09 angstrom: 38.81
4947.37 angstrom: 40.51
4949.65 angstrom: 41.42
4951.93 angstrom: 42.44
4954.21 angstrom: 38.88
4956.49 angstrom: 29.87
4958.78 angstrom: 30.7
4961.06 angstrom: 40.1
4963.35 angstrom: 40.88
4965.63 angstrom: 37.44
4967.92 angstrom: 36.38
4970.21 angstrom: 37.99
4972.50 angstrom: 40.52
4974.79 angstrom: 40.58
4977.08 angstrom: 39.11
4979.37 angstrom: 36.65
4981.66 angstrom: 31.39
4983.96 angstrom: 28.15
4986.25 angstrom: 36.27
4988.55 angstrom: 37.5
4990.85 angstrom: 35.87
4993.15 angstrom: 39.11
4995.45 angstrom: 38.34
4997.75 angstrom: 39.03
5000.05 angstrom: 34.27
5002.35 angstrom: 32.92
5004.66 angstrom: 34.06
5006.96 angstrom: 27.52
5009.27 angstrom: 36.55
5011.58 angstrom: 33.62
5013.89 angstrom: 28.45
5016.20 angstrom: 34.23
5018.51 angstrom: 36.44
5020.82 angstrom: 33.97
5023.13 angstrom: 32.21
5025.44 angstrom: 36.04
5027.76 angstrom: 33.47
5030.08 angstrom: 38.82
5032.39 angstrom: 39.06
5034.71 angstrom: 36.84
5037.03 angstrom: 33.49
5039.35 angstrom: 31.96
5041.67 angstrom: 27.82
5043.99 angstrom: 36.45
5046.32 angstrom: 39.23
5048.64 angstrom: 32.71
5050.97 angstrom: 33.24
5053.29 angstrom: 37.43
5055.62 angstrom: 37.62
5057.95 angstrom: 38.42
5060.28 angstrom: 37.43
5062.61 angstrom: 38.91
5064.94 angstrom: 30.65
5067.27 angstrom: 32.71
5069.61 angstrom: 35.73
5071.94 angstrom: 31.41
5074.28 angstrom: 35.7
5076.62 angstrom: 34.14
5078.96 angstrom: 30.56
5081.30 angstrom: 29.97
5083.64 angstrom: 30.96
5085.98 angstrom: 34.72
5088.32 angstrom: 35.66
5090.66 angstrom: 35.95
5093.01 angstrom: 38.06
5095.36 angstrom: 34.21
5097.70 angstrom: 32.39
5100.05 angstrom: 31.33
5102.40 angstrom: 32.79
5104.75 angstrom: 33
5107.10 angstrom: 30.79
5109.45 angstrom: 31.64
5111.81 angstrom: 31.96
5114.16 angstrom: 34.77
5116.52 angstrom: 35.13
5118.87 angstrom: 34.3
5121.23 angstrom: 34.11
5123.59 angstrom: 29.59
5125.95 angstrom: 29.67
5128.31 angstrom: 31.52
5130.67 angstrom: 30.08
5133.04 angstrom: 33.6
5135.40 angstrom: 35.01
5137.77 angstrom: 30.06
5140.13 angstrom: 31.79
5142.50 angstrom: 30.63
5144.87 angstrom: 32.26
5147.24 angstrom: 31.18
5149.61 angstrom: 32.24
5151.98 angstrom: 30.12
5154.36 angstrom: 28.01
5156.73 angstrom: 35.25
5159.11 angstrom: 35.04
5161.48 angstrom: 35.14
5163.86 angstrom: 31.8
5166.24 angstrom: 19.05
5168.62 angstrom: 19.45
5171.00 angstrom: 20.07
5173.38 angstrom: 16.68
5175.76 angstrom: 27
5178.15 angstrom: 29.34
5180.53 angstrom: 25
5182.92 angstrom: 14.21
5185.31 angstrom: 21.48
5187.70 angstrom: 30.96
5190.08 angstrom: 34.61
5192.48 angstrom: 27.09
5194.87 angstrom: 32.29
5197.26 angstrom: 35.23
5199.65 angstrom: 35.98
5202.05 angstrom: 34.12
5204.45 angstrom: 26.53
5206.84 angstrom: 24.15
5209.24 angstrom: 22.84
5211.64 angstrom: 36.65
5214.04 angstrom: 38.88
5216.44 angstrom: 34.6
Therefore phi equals 33.6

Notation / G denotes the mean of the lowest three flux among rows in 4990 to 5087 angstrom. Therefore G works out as 27.9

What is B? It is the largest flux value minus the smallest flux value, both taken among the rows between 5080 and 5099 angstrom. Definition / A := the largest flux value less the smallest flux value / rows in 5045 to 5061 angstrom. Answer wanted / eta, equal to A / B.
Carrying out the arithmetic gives 0.8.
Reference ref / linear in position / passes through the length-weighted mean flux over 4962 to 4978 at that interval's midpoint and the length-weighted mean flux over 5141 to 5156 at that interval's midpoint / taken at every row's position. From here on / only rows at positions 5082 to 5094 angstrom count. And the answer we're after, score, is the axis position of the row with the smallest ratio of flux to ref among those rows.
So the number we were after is 5083.64 angstrom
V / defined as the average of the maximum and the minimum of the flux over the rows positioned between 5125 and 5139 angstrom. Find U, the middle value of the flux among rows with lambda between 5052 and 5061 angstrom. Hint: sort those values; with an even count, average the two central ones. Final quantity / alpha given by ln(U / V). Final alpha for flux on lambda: 0.15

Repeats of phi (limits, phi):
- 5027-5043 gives 34.5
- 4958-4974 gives 37.9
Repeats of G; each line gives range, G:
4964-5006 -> 30.8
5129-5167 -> 25.7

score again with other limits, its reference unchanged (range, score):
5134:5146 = 5137.77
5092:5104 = 5100.05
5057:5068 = 5064.94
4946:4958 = 4956.49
